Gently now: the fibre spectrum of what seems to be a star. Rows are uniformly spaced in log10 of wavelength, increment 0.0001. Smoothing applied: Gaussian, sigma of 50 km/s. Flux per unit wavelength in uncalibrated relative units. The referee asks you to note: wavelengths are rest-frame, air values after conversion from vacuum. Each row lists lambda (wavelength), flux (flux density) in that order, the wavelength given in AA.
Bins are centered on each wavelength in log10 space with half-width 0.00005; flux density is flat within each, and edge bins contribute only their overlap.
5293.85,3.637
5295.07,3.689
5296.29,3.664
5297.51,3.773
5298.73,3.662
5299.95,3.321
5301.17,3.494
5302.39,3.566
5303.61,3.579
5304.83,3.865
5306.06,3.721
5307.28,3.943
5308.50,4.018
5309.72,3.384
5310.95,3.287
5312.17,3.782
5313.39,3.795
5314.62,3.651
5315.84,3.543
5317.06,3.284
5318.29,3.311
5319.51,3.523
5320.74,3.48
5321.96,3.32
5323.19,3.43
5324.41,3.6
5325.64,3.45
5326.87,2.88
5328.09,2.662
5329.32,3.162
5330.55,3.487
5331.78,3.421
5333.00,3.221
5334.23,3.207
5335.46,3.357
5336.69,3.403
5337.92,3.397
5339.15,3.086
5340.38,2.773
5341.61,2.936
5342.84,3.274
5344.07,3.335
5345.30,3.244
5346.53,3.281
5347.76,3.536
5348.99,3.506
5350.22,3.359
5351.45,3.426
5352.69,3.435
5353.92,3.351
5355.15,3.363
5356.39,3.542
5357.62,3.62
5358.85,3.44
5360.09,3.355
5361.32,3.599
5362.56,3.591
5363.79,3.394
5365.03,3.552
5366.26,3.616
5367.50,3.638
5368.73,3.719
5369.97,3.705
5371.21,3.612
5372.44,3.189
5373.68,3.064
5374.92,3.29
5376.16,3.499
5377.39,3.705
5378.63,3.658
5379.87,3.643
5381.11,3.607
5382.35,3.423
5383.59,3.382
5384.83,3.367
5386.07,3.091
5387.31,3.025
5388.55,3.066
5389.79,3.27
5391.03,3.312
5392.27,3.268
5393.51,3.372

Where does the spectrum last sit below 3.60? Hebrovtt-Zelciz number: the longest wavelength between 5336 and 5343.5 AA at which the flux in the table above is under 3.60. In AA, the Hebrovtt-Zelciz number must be 5342.84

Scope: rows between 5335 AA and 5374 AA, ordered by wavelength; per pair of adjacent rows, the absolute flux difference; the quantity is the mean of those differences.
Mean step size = 0.126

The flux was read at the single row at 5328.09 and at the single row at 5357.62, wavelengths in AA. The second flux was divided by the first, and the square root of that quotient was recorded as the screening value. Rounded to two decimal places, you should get 1.17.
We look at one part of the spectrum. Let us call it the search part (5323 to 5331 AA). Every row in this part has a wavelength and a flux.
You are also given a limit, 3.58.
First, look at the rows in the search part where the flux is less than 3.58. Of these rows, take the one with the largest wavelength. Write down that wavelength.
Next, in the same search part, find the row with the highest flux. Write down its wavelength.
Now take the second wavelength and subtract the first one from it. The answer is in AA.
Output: -6.1 AA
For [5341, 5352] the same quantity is -3.7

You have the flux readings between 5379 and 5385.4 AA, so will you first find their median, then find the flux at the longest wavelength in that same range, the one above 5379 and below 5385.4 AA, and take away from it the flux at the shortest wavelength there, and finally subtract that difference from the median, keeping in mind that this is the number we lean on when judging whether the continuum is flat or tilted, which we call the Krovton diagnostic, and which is 3.7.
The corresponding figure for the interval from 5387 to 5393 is 3.0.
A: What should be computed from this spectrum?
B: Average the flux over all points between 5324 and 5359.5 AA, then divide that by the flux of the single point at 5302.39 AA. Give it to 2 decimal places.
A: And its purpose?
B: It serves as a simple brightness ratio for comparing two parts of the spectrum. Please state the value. 0.93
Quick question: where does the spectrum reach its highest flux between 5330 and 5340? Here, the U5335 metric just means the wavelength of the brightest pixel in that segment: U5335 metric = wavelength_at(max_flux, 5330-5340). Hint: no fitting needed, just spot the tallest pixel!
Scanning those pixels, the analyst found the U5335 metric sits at 5330.55 AA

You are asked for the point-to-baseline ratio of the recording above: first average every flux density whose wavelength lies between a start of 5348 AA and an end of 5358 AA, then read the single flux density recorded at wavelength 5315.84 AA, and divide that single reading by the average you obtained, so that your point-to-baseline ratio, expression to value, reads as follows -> 1.027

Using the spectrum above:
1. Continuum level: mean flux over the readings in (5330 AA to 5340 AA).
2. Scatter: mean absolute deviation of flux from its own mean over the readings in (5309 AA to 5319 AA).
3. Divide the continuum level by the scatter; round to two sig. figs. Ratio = 18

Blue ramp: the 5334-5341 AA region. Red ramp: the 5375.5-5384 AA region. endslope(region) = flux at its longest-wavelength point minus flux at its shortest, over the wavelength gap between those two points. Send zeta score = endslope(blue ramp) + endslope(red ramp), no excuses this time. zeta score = -0.086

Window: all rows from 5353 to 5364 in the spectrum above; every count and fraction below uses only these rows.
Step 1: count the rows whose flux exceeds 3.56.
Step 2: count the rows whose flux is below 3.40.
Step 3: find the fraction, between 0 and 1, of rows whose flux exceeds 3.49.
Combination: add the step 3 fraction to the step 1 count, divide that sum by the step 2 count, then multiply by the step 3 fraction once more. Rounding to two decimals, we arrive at 0.38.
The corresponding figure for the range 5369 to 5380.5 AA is 1.26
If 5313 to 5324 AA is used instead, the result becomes 0.36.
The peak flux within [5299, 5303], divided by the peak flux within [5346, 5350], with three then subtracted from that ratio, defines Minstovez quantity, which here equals -1.99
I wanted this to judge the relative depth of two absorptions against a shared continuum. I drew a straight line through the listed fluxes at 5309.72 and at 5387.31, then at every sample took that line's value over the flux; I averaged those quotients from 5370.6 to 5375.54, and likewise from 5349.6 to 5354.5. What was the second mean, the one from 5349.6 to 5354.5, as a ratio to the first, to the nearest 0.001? 0.996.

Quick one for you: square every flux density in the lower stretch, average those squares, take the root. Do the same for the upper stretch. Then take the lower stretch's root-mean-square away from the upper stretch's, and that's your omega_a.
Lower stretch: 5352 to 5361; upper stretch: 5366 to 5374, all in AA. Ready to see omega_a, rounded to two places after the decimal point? 0.07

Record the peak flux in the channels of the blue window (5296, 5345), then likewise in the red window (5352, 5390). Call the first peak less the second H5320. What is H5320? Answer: 0.30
